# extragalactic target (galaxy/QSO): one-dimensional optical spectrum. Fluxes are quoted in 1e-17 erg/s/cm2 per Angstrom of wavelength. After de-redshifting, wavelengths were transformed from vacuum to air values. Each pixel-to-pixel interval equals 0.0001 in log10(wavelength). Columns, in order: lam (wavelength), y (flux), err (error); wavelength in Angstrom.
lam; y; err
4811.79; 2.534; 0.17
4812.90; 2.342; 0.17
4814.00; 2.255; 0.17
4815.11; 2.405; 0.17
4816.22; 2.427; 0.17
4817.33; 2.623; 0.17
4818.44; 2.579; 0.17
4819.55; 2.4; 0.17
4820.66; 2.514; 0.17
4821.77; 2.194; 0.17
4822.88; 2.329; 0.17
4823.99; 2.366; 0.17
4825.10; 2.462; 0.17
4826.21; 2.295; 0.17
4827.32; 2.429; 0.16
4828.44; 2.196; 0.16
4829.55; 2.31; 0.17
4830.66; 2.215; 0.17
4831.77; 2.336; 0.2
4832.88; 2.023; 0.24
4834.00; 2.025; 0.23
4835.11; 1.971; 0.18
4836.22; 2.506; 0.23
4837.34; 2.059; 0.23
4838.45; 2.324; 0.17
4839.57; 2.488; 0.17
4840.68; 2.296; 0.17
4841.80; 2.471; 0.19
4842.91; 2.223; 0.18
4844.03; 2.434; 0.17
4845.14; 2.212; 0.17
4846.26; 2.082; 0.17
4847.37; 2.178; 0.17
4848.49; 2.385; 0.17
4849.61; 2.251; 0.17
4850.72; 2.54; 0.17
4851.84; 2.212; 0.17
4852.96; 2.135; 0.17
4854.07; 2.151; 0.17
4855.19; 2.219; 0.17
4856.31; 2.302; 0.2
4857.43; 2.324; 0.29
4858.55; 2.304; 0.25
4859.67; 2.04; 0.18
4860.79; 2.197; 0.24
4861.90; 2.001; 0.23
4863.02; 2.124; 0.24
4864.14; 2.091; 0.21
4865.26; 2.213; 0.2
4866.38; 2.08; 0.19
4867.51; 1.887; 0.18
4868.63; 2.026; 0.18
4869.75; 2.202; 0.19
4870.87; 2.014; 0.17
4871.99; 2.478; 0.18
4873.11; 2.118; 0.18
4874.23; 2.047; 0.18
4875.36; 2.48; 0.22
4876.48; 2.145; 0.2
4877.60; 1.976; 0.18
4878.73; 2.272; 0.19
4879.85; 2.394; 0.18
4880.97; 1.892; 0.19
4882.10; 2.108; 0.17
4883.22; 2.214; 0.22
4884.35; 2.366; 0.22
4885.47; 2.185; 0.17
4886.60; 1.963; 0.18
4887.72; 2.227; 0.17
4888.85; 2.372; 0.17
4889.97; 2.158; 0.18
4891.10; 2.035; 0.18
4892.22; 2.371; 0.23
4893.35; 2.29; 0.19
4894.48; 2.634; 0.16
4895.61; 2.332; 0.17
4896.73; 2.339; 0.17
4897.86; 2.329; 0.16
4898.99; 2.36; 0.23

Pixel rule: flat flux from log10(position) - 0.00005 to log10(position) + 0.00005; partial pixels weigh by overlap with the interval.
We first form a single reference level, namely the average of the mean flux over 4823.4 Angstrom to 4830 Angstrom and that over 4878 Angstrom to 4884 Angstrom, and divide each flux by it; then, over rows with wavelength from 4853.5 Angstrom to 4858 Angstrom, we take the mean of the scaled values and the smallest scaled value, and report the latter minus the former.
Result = -0.043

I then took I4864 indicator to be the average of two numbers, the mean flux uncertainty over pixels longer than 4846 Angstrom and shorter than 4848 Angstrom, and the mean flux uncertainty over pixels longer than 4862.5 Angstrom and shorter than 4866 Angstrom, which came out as 0.193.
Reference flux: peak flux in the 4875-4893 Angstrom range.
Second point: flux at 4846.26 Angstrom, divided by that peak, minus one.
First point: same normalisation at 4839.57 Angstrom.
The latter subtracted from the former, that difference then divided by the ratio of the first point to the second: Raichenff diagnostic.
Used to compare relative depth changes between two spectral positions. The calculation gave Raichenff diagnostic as 8.1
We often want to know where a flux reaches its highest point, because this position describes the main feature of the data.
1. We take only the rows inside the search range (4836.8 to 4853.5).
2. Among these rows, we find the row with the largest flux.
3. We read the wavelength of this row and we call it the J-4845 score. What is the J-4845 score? 4850.72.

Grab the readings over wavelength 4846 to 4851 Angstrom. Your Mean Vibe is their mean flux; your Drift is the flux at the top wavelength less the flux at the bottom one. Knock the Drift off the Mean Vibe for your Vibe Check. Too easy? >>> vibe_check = 1.8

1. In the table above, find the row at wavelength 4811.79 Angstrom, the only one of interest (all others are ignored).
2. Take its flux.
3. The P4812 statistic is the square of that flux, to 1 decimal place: 6.4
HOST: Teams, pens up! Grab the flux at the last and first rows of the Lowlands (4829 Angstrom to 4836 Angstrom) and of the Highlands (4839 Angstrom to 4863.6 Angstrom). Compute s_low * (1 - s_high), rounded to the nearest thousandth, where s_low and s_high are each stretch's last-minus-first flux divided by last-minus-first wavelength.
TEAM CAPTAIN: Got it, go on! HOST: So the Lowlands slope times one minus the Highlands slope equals -0.062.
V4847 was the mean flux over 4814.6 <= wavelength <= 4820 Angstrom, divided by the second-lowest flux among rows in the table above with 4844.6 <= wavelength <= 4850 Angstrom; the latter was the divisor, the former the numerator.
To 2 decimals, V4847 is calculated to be 1.14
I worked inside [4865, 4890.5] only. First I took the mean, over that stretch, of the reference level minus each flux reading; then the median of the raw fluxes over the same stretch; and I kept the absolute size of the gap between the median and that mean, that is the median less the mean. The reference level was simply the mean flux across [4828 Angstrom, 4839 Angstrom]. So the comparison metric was 2.13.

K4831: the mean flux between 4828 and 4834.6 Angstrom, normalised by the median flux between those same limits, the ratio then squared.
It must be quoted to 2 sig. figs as 0.98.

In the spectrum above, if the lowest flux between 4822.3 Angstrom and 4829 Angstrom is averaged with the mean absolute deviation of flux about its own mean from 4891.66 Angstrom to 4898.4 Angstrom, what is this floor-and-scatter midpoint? 1.14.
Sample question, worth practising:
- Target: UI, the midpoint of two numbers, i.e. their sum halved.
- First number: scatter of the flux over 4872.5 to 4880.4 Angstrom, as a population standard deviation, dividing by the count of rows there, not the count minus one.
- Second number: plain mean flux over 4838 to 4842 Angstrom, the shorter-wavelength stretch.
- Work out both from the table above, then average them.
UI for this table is 1.28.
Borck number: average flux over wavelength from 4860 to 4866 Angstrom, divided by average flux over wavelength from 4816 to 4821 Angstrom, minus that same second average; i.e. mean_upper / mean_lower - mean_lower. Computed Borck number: -1.7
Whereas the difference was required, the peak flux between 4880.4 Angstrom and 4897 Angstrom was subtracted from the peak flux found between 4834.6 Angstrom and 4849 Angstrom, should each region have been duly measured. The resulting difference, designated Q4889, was -0.13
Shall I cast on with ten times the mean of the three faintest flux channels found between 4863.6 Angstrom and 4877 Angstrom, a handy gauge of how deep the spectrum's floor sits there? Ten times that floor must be 19.8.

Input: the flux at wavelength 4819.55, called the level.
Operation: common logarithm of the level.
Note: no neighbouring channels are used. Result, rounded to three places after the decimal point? 0.380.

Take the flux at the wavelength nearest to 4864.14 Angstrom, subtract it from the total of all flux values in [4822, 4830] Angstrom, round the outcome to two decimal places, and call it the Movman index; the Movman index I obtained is 14.30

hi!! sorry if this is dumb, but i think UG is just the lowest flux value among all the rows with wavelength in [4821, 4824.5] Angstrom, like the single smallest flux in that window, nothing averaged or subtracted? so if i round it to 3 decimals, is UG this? 2.194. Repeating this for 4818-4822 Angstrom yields 2.194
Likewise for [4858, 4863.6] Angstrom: 2.001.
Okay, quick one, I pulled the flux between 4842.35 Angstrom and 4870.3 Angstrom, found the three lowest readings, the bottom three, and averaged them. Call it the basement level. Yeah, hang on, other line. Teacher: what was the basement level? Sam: 1.97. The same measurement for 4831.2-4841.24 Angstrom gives 2.01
